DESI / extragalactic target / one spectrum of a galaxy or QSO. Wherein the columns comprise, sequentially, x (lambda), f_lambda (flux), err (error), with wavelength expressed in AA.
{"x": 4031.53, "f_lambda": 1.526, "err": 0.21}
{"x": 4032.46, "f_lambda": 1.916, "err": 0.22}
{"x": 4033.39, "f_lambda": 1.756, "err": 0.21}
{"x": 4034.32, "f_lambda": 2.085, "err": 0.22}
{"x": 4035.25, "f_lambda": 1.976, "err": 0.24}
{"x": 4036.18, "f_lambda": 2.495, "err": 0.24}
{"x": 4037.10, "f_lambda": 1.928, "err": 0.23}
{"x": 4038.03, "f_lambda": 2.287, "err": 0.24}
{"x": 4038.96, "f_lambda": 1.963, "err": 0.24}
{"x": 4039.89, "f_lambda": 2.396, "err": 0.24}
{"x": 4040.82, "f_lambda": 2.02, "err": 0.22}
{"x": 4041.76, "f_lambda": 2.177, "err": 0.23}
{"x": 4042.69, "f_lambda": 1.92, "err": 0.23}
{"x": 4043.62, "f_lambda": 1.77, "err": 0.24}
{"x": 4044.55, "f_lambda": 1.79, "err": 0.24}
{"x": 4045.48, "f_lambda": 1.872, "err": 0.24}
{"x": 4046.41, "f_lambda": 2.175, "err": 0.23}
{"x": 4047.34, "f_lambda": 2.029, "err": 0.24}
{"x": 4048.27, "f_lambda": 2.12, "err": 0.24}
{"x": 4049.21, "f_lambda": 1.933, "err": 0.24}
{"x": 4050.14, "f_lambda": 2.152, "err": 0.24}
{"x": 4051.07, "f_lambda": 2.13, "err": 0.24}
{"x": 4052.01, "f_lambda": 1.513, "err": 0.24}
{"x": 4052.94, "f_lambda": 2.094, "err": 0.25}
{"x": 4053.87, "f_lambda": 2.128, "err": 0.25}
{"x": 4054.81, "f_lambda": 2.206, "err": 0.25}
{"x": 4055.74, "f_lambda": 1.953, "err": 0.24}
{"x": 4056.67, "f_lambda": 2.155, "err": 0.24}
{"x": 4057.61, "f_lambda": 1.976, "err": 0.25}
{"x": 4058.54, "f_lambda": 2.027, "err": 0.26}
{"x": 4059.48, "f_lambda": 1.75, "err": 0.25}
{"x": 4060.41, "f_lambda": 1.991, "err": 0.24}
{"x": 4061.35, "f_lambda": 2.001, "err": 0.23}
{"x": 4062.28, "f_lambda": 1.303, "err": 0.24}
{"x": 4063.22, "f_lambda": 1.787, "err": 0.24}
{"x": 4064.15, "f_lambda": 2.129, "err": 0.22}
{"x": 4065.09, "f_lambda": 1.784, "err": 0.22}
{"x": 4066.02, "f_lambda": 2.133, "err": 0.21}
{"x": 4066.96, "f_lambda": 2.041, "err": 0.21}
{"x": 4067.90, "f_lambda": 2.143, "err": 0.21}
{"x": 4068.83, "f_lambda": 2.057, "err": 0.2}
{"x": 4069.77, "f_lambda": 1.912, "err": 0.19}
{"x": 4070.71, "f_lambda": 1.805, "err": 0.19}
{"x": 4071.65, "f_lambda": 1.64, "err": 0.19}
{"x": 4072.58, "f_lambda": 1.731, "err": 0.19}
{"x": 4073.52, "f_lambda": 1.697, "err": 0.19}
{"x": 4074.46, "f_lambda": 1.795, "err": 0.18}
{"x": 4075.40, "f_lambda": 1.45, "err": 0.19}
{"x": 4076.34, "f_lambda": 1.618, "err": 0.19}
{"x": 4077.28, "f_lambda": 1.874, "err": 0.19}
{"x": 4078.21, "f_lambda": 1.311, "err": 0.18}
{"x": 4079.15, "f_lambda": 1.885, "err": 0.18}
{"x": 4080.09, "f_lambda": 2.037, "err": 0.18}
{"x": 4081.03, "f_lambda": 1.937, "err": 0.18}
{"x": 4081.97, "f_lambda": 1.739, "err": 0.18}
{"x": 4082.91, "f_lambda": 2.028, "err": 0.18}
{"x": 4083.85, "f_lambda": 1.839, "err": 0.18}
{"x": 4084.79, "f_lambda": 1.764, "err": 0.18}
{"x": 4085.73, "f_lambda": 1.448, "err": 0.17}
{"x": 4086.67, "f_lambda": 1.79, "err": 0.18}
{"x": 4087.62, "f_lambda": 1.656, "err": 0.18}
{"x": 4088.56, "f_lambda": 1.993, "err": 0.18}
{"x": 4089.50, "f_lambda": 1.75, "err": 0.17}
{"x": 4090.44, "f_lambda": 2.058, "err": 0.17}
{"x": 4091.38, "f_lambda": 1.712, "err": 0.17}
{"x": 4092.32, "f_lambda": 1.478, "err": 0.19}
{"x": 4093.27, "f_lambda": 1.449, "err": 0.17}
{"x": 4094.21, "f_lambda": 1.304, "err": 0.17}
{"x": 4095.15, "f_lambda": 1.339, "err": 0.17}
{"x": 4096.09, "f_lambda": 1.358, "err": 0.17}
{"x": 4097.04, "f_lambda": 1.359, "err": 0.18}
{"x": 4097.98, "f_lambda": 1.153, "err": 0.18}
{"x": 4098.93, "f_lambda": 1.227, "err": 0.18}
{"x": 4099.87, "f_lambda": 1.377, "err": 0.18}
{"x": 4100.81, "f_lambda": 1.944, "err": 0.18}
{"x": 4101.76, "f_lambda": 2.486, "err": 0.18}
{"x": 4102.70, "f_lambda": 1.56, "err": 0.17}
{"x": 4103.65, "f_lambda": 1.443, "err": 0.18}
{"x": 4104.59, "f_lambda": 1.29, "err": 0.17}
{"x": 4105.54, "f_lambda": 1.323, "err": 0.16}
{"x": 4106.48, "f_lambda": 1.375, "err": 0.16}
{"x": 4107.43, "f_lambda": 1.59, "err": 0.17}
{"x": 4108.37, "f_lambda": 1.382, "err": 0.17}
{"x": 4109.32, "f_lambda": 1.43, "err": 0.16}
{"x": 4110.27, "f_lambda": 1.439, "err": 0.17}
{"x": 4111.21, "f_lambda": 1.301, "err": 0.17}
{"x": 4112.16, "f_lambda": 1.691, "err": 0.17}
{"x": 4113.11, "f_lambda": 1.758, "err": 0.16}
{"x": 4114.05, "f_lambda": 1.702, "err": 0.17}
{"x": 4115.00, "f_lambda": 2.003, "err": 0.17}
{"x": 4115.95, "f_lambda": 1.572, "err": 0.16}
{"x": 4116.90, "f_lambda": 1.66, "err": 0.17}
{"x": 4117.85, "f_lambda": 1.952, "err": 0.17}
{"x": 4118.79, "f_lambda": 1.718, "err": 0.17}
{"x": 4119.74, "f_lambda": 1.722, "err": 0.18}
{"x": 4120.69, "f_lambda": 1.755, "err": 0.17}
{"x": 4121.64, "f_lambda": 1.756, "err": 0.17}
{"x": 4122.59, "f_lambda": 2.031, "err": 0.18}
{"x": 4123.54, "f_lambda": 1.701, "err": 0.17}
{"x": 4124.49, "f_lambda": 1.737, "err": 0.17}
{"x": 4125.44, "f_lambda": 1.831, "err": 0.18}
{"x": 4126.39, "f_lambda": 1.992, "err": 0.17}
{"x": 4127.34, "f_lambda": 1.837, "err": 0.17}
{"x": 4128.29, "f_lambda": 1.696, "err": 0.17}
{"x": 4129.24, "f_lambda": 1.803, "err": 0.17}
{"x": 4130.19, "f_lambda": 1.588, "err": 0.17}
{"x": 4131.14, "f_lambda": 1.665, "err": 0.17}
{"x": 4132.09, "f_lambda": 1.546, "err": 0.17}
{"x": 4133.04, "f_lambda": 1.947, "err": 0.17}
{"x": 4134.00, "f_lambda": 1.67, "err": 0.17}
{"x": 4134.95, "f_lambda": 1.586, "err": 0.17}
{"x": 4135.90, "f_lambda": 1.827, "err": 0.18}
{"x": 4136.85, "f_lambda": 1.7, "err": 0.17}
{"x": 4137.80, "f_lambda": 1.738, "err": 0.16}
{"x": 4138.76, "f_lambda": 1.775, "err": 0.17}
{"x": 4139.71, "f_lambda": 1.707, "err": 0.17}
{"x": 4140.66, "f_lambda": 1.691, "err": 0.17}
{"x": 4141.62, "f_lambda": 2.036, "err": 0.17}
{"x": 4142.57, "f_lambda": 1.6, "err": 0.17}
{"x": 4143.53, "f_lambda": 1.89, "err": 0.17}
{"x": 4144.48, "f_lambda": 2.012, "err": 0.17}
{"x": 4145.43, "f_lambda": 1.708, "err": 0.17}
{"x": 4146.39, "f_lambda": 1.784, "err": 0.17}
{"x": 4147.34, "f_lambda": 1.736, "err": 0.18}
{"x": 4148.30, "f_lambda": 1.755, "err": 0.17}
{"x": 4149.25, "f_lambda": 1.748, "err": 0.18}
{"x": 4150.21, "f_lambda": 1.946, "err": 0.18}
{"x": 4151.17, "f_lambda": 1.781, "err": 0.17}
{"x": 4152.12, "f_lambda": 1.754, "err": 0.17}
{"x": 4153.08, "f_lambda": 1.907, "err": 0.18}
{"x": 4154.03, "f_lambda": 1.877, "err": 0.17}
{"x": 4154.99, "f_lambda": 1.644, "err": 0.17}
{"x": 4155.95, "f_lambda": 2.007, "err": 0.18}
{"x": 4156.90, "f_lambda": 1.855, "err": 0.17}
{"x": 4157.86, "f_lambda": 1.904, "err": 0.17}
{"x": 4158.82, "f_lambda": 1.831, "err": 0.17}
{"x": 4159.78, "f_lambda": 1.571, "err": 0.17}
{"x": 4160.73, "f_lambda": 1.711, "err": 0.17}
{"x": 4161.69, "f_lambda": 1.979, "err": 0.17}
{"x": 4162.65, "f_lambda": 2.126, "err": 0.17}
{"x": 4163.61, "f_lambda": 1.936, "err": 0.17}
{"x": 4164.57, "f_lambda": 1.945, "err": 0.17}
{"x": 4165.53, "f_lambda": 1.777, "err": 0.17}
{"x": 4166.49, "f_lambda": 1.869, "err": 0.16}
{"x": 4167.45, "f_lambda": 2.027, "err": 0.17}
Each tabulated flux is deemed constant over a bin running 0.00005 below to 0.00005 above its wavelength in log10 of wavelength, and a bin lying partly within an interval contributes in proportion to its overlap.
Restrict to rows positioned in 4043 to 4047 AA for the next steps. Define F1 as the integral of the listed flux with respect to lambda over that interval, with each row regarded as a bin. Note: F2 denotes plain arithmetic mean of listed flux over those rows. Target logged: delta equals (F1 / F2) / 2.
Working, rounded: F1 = 8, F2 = 1.90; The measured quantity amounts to 2.01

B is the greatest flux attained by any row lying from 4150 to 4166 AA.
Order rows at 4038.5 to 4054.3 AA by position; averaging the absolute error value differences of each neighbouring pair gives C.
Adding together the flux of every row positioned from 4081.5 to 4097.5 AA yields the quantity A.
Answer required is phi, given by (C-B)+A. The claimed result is 26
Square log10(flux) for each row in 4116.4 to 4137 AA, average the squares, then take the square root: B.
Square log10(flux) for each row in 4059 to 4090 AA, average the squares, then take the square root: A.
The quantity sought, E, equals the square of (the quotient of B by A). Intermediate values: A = 0.261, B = 0.246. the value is 0.9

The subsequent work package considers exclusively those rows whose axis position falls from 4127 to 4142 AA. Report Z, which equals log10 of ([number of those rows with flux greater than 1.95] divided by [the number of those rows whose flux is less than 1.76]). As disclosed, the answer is -1.0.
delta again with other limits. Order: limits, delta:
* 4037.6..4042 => 2.19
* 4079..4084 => 2.51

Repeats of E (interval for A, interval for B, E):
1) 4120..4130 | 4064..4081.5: 1.1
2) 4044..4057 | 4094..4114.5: 0.4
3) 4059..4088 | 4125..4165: 1.0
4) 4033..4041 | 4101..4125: 0.5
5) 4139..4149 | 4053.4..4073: 1.3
